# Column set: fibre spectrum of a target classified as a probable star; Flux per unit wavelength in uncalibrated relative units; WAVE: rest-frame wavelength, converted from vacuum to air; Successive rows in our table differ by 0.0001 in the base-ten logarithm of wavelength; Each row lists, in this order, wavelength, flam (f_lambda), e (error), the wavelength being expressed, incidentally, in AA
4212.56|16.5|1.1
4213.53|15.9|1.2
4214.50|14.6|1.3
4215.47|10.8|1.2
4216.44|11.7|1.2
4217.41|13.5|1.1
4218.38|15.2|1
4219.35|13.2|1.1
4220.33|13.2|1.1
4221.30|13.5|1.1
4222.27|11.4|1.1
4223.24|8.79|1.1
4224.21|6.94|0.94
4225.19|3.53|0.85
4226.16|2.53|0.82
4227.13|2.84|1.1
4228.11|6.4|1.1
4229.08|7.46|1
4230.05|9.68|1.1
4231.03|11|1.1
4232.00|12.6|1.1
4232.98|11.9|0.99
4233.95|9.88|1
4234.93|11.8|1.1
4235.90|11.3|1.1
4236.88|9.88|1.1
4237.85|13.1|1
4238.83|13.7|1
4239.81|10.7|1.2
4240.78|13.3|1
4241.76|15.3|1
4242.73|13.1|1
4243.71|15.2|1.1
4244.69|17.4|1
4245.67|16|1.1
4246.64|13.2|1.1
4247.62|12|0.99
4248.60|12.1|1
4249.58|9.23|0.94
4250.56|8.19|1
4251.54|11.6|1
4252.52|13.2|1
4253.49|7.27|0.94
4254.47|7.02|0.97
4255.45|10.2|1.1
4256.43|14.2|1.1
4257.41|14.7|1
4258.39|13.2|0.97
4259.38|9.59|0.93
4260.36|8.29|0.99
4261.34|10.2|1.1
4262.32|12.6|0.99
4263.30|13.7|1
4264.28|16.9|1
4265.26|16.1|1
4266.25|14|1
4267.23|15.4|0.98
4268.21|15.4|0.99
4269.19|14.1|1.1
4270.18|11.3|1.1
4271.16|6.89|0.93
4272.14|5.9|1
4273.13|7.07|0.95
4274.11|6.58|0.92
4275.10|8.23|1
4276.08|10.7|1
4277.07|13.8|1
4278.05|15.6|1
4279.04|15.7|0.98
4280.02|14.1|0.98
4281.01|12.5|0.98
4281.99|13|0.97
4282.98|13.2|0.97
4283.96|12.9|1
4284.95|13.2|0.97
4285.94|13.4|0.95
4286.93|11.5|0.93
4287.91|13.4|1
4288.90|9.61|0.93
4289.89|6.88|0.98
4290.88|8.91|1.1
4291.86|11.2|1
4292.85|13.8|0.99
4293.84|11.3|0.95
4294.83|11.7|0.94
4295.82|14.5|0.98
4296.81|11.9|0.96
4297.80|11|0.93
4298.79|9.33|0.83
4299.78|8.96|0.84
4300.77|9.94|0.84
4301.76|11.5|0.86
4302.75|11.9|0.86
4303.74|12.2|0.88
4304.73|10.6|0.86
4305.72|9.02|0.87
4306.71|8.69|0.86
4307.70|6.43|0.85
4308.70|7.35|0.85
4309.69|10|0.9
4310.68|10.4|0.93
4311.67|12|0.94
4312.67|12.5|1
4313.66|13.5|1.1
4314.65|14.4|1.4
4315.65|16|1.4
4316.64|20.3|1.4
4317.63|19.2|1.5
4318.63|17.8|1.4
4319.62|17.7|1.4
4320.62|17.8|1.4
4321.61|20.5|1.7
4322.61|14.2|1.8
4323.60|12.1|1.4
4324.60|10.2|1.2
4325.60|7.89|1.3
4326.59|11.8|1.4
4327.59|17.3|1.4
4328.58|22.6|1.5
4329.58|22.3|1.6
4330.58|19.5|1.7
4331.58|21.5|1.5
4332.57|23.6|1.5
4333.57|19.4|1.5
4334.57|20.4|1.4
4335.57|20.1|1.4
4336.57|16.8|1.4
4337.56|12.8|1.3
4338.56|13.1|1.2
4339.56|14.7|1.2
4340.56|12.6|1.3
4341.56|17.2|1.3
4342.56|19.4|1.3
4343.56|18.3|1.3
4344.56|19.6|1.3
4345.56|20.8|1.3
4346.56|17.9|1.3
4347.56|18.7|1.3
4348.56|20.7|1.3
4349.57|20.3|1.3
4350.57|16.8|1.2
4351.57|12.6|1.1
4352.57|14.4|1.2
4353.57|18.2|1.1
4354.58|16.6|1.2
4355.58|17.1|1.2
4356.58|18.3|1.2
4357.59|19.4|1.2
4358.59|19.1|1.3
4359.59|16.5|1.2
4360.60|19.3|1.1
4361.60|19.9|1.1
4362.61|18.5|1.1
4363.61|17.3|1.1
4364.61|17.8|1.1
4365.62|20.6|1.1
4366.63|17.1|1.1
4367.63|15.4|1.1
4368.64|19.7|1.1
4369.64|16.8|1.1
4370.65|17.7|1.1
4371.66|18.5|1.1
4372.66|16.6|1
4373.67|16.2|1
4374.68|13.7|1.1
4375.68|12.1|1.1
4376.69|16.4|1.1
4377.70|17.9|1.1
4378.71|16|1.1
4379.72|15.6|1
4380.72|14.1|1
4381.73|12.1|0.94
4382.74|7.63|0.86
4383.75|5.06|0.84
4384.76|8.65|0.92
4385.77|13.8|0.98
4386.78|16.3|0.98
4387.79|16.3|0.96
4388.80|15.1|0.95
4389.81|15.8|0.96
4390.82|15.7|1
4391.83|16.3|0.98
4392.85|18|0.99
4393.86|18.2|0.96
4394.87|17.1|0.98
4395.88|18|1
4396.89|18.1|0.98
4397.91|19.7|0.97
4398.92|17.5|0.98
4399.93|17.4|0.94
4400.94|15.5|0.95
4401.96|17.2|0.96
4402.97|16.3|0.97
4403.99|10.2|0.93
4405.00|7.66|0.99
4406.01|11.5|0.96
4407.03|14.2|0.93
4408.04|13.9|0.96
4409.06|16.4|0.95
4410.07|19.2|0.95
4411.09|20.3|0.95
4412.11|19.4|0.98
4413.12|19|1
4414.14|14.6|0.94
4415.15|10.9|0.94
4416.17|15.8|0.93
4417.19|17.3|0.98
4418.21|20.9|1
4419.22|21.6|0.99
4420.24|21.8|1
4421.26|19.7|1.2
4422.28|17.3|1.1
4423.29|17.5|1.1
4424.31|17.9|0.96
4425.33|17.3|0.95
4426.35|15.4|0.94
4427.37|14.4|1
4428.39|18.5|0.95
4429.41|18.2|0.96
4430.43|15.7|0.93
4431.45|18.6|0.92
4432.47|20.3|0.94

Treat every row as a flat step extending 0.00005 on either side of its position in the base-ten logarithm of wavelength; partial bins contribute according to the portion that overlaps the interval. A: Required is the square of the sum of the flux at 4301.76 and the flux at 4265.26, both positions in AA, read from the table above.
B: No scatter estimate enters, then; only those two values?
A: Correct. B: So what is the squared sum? 762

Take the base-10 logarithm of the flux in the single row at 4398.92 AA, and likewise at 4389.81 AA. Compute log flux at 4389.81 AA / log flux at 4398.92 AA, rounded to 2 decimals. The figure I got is 0.96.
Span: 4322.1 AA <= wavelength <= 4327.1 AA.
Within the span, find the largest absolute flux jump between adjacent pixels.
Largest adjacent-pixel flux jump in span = 3.9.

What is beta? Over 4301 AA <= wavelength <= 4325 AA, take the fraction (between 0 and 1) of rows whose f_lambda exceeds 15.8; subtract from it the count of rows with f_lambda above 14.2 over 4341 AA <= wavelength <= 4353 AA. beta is -11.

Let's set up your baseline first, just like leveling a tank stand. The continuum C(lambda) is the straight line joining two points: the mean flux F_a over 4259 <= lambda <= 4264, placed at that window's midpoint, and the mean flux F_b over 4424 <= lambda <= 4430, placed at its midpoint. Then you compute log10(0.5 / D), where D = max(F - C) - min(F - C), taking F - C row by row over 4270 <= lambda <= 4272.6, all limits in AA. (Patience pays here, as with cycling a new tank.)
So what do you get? -1.0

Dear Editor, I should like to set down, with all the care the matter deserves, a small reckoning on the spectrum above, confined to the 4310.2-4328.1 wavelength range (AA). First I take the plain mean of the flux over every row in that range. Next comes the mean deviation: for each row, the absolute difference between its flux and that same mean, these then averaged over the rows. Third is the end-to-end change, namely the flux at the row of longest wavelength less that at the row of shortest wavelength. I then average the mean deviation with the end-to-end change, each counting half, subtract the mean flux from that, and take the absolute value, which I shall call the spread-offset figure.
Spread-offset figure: 9.7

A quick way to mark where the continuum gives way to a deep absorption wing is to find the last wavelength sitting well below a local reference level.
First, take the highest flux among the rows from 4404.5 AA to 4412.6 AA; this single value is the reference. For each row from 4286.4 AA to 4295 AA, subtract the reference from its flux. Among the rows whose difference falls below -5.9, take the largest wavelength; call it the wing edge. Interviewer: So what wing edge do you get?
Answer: 4294.83 AA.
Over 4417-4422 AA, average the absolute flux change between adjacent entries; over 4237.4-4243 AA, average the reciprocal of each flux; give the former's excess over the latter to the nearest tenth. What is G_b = 1.6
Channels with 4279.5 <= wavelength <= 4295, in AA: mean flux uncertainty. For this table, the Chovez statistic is 0.98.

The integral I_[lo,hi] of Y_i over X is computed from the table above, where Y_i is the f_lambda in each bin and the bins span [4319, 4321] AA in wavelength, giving 35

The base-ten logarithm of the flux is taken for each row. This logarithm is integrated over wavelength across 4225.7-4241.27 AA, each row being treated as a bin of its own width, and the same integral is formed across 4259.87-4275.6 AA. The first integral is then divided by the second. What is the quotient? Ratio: 0.92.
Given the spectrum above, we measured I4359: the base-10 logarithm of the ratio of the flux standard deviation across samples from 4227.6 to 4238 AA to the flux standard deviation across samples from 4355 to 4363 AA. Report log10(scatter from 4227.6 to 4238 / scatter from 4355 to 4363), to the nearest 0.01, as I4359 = 0.25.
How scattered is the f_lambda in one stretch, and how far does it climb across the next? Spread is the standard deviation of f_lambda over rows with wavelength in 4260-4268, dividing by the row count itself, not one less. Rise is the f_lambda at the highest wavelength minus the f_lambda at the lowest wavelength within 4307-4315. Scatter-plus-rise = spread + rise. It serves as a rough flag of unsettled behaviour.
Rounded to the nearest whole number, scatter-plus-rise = 11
